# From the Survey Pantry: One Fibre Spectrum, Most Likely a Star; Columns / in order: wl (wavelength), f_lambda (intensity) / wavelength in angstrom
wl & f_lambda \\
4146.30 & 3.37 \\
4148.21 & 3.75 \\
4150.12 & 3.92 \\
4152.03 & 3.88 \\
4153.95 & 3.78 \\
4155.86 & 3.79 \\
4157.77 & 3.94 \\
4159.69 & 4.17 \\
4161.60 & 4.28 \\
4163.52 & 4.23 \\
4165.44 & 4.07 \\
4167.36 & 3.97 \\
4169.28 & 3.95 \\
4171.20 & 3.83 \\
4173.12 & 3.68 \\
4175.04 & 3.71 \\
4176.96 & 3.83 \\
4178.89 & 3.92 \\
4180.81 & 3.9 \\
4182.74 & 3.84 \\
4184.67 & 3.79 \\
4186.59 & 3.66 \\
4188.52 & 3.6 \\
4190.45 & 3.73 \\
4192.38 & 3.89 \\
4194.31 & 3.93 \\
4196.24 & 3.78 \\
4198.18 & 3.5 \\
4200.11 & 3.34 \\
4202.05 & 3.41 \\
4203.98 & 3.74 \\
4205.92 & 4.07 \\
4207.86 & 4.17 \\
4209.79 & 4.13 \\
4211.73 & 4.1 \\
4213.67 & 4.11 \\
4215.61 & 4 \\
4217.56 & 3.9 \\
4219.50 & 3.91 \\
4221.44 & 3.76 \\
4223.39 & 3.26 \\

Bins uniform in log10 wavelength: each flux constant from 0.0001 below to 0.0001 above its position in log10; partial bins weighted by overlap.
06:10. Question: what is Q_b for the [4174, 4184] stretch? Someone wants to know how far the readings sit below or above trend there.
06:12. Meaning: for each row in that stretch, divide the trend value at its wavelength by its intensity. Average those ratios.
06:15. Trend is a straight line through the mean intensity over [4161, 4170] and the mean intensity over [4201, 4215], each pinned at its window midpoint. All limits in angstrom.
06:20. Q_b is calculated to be 1.06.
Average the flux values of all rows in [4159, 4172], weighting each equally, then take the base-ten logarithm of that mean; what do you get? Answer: 0.610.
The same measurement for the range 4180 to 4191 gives 0.574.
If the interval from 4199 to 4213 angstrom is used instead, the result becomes 0.586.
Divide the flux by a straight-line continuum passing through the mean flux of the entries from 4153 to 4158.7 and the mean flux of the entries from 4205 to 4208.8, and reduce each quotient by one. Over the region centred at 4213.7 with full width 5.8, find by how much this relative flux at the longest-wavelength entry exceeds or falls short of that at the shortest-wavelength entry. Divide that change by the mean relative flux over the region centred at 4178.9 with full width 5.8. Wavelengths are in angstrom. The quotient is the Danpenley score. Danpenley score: 1.4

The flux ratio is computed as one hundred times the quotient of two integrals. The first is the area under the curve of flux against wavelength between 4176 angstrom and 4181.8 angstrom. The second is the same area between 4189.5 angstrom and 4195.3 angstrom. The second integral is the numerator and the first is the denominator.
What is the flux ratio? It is 99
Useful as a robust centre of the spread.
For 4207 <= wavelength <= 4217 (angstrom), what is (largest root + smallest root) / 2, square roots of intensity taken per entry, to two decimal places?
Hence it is 2.02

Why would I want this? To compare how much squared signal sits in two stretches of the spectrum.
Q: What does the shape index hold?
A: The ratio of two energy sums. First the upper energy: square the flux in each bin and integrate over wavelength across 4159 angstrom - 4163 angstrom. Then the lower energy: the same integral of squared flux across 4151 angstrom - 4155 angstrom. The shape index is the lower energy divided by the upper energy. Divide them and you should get 0.82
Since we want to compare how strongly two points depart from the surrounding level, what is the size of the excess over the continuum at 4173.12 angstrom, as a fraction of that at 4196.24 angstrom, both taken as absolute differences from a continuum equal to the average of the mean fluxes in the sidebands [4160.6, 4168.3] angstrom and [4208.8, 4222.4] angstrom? 1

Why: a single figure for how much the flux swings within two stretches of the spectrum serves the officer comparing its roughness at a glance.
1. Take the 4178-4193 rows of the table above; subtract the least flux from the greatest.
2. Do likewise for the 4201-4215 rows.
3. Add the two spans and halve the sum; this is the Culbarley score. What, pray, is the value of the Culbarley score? 0.54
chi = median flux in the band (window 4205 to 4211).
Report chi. 4.13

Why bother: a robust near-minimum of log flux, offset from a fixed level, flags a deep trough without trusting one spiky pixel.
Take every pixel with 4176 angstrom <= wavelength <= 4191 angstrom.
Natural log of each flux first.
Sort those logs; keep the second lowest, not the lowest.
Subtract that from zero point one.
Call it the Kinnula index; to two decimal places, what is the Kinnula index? -1.20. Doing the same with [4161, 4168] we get -1.30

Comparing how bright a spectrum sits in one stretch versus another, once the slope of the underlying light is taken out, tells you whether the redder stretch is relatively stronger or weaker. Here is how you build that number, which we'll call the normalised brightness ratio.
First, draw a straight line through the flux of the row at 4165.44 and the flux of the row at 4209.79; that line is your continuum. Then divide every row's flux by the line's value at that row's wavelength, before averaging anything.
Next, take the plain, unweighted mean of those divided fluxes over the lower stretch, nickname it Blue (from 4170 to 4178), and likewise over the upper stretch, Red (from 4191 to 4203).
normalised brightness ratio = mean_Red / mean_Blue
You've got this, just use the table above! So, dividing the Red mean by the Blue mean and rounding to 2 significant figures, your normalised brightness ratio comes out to 0.96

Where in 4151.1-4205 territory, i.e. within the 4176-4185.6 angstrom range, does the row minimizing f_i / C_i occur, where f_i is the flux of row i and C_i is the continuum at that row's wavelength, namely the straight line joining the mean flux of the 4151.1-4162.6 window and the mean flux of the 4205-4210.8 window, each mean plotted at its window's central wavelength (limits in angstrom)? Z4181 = 4184.67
